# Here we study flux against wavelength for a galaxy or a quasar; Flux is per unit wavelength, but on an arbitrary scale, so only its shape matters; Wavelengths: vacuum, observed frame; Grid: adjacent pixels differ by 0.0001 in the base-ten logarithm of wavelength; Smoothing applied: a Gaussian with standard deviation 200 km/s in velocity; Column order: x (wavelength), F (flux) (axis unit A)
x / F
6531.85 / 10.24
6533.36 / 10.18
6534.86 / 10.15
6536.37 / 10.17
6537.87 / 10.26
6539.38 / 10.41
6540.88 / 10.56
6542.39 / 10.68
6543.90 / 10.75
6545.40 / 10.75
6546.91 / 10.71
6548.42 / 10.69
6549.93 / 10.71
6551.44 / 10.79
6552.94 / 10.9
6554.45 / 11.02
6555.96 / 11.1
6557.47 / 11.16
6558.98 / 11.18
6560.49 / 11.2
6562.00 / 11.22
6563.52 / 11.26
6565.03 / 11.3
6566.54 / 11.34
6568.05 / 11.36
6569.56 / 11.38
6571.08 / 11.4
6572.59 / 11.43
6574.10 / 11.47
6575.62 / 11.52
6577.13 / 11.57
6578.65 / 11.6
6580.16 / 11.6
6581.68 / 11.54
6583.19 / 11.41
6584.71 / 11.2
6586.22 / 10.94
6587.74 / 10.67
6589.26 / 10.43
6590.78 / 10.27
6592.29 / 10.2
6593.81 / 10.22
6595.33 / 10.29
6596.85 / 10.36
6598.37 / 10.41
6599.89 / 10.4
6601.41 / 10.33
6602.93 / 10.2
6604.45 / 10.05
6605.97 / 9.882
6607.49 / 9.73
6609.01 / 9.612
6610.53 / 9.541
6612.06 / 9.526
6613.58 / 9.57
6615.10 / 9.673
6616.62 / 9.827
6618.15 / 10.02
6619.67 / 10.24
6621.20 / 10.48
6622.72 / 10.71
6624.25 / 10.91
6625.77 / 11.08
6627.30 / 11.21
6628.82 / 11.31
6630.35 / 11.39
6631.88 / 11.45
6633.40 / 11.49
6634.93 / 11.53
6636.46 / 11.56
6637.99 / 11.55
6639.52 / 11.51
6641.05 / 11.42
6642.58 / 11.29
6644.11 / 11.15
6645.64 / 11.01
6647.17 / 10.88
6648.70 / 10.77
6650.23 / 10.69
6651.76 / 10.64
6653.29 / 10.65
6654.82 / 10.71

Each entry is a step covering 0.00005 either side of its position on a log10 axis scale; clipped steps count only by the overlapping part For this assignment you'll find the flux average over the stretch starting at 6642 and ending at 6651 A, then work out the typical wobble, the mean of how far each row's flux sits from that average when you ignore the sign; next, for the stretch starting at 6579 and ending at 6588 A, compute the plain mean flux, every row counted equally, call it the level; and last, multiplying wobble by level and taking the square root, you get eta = 1.44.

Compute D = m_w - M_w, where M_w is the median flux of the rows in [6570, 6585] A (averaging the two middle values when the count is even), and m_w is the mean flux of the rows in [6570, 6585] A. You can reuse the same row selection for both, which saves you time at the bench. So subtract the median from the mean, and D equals -0.02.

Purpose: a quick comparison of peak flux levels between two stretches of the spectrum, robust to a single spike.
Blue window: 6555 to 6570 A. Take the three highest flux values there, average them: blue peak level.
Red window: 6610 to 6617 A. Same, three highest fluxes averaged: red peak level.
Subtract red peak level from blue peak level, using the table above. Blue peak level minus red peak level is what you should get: 1.7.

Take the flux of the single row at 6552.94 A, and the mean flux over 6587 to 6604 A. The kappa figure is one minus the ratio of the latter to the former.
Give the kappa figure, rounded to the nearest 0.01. 0.05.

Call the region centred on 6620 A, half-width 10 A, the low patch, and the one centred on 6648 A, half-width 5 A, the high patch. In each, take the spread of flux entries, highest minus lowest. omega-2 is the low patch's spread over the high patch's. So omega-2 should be 3.5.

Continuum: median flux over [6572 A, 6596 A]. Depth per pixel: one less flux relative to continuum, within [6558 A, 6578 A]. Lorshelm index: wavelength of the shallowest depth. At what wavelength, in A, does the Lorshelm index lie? 6577.13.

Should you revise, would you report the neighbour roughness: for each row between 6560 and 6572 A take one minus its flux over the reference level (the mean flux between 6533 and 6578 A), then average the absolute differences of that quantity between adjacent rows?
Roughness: 0.0026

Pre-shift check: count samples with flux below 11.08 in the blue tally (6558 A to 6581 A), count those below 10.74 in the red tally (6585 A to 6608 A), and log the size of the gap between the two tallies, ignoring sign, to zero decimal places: 14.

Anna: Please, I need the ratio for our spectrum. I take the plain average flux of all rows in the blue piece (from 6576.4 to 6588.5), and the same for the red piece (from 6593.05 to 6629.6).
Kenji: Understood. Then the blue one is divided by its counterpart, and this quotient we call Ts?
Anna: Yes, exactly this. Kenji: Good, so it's 1.11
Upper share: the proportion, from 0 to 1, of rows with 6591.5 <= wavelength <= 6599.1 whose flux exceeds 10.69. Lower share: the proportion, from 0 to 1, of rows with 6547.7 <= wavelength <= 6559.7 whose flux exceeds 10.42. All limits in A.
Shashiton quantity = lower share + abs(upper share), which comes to 1.00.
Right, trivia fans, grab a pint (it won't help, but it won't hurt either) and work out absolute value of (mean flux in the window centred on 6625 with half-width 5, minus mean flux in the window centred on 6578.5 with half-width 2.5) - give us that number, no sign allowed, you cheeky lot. 0.6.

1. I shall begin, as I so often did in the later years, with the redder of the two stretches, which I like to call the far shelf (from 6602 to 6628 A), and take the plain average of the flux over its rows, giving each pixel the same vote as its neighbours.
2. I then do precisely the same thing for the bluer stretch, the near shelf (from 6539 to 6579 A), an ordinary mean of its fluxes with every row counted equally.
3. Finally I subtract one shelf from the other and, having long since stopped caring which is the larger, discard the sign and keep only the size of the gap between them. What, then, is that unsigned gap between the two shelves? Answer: 1.0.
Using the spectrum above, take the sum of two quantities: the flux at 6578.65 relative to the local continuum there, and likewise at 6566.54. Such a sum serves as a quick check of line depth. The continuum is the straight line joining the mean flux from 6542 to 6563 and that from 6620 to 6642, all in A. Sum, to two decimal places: 2.08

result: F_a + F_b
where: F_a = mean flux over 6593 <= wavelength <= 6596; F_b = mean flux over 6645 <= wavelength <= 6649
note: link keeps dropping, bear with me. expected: 21.1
